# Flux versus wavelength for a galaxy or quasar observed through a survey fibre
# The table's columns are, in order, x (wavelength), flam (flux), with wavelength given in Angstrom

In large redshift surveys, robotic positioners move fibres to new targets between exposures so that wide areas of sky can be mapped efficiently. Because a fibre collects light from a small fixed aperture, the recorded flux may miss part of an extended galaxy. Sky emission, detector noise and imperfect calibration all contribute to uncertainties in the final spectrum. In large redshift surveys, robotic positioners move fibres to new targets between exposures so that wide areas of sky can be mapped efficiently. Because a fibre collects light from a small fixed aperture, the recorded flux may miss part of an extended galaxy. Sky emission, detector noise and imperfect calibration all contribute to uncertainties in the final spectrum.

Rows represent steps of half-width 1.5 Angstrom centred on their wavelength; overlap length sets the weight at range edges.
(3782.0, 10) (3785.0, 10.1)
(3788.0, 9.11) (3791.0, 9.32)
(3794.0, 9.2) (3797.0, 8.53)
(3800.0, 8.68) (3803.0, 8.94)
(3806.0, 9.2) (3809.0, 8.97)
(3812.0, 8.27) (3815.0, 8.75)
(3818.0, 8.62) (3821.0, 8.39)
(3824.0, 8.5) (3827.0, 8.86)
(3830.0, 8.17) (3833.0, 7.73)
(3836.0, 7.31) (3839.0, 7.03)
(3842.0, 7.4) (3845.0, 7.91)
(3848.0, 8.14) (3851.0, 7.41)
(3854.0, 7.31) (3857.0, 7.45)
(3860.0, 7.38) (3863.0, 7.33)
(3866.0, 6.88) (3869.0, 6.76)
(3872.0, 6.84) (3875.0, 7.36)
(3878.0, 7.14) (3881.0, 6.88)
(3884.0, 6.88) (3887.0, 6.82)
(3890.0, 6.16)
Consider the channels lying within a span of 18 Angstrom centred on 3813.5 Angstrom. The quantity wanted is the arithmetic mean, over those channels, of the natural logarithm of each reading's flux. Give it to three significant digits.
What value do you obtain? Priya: 2.16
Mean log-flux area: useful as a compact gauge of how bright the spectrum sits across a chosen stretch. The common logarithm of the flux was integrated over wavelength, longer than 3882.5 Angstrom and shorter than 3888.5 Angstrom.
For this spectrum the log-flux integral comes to 5.01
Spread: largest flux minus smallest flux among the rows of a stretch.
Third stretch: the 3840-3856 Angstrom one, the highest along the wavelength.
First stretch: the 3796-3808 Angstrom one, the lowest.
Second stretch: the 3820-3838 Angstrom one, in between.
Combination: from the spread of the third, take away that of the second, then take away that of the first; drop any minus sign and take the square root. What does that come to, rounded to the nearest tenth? 1.2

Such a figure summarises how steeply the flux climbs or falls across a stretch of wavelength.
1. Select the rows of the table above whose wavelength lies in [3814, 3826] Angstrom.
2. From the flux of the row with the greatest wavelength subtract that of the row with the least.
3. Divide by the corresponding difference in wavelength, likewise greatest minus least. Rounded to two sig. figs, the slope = -0.028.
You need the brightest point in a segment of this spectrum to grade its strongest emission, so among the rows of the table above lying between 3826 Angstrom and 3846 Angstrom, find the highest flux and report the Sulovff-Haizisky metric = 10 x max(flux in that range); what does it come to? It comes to 89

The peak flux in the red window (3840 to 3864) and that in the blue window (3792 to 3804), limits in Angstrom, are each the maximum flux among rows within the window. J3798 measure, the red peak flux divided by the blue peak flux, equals 0.88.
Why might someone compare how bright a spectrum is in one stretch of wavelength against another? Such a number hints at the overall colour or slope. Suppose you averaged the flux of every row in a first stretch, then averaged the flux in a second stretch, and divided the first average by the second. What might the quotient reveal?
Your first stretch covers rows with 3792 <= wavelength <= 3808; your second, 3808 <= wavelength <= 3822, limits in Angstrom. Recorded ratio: 1.04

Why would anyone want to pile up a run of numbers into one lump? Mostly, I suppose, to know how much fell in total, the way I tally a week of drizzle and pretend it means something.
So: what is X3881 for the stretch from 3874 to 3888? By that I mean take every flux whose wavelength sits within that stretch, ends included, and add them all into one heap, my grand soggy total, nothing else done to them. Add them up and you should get 35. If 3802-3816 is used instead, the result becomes 44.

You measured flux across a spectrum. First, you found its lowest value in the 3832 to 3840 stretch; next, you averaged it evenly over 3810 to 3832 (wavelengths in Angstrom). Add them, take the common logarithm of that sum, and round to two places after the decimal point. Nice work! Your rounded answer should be 1.19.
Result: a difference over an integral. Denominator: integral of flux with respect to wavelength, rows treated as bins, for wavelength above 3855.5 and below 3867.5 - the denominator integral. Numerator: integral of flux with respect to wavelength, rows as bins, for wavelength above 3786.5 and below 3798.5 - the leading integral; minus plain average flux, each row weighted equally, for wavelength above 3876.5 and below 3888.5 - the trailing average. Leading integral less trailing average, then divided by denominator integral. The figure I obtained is 1.17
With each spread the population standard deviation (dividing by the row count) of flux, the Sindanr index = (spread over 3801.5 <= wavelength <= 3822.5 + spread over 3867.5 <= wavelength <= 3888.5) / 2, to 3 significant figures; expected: 0.254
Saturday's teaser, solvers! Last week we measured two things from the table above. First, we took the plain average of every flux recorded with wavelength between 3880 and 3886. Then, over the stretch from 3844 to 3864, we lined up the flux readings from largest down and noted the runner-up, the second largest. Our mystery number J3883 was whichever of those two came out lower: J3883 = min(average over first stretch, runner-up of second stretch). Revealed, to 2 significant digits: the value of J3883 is 6.9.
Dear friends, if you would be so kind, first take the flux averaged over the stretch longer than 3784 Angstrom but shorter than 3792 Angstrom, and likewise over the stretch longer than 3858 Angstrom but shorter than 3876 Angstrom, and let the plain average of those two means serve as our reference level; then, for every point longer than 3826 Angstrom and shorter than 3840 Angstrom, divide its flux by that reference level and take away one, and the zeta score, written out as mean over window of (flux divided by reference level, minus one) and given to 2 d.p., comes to -0.06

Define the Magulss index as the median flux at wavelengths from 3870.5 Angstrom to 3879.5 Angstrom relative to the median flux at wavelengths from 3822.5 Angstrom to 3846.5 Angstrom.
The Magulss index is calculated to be 0.91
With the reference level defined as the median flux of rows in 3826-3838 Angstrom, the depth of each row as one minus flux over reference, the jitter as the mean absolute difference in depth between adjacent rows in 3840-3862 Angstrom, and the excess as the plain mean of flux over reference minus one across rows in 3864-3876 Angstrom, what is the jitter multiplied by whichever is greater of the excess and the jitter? 0.0014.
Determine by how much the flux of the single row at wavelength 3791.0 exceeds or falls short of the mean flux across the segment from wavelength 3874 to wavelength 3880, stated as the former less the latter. 2.1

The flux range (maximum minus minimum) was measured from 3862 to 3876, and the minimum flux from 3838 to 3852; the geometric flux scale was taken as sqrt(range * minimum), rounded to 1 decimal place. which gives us 2.1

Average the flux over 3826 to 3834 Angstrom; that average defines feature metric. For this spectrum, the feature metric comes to 8.25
